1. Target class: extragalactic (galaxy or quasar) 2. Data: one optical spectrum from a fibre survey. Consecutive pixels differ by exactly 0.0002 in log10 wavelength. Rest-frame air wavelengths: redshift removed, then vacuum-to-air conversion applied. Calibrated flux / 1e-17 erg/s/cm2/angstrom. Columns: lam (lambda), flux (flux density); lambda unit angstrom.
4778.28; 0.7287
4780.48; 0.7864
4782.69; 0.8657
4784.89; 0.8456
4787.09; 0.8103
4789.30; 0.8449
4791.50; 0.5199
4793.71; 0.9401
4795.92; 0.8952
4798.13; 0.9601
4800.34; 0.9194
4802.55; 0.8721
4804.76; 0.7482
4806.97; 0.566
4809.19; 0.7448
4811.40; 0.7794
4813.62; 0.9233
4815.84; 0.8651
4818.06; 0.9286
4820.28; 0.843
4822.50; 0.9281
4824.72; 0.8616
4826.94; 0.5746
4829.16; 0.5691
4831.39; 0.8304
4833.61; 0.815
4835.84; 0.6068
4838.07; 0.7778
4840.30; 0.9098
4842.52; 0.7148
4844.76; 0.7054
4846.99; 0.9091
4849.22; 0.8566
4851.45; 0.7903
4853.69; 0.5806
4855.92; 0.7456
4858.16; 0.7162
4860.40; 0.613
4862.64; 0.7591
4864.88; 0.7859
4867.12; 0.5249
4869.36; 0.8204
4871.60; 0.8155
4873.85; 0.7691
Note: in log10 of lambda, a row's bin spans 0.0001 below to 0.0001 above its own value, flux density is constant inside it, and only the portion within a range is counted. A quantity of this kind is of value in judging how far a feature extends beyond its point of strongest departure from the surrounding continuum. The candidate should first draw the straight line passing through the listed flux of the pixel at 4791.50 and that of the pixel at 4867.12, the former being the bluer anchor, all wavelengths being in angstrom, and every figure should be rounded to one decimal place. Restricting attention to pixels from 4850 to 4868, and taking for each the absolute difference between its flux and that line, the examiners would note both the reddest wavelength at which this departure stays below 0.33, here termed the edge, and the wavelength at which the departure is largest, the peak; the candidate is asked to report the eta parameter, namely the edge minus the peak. 15.7 angstrom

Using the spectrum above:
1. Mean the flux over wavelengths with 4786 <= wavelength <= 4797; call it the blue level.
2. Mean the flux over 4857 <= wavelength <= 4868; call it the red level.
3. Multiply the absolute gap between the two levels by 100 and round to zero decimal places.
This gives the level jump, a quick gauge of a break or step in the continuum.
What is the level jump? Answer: 12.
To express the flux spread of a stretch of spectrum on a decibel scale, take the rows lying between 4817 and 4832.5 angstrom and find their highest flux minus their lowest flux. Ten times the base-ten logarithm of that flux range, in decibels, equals -4.44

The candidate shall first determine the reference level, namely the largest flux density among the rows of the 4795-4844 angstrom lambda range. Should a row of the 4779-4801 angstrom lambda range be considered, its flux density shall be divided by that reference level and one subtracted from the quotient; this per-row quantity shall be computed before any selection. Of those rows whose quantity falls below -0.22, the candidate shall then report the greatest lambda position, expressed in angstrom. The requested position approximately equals 4791.50 angstrom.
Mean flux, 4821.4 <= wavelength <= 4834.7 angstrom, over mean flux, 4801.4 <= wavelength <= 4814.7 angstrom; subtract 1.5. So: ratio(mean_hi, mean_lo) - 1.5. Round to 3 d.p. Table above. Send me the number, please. -0.512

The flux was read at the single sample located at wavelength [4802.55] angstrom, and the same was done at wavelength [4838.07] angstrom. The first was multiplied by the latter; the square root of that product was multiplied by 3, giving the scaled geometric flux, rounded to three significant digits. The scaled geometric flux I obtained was 2.47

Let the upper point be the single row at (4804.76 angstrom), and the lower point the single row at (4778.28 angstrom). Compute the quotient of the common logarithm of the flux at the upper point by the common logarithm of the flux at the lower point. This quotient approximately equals 0.9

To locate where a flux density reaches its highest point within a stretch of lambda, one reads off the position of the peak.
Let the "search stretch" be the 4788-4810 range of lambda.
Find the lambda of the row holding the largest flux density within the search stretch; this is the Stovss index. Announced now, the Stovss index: 4798.13 angstrom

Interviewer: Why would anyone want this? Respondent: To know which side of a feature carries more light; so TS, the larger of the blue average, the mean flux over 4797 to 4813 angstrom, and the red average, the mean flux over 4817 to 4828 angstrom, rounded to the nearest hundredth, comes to 0.83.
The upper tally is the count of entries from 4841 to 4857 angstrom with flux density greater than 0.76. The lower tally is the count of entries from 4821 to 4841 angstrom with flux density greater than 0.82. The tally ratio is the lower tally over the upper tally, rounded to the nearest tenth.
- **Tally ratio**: 1.3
